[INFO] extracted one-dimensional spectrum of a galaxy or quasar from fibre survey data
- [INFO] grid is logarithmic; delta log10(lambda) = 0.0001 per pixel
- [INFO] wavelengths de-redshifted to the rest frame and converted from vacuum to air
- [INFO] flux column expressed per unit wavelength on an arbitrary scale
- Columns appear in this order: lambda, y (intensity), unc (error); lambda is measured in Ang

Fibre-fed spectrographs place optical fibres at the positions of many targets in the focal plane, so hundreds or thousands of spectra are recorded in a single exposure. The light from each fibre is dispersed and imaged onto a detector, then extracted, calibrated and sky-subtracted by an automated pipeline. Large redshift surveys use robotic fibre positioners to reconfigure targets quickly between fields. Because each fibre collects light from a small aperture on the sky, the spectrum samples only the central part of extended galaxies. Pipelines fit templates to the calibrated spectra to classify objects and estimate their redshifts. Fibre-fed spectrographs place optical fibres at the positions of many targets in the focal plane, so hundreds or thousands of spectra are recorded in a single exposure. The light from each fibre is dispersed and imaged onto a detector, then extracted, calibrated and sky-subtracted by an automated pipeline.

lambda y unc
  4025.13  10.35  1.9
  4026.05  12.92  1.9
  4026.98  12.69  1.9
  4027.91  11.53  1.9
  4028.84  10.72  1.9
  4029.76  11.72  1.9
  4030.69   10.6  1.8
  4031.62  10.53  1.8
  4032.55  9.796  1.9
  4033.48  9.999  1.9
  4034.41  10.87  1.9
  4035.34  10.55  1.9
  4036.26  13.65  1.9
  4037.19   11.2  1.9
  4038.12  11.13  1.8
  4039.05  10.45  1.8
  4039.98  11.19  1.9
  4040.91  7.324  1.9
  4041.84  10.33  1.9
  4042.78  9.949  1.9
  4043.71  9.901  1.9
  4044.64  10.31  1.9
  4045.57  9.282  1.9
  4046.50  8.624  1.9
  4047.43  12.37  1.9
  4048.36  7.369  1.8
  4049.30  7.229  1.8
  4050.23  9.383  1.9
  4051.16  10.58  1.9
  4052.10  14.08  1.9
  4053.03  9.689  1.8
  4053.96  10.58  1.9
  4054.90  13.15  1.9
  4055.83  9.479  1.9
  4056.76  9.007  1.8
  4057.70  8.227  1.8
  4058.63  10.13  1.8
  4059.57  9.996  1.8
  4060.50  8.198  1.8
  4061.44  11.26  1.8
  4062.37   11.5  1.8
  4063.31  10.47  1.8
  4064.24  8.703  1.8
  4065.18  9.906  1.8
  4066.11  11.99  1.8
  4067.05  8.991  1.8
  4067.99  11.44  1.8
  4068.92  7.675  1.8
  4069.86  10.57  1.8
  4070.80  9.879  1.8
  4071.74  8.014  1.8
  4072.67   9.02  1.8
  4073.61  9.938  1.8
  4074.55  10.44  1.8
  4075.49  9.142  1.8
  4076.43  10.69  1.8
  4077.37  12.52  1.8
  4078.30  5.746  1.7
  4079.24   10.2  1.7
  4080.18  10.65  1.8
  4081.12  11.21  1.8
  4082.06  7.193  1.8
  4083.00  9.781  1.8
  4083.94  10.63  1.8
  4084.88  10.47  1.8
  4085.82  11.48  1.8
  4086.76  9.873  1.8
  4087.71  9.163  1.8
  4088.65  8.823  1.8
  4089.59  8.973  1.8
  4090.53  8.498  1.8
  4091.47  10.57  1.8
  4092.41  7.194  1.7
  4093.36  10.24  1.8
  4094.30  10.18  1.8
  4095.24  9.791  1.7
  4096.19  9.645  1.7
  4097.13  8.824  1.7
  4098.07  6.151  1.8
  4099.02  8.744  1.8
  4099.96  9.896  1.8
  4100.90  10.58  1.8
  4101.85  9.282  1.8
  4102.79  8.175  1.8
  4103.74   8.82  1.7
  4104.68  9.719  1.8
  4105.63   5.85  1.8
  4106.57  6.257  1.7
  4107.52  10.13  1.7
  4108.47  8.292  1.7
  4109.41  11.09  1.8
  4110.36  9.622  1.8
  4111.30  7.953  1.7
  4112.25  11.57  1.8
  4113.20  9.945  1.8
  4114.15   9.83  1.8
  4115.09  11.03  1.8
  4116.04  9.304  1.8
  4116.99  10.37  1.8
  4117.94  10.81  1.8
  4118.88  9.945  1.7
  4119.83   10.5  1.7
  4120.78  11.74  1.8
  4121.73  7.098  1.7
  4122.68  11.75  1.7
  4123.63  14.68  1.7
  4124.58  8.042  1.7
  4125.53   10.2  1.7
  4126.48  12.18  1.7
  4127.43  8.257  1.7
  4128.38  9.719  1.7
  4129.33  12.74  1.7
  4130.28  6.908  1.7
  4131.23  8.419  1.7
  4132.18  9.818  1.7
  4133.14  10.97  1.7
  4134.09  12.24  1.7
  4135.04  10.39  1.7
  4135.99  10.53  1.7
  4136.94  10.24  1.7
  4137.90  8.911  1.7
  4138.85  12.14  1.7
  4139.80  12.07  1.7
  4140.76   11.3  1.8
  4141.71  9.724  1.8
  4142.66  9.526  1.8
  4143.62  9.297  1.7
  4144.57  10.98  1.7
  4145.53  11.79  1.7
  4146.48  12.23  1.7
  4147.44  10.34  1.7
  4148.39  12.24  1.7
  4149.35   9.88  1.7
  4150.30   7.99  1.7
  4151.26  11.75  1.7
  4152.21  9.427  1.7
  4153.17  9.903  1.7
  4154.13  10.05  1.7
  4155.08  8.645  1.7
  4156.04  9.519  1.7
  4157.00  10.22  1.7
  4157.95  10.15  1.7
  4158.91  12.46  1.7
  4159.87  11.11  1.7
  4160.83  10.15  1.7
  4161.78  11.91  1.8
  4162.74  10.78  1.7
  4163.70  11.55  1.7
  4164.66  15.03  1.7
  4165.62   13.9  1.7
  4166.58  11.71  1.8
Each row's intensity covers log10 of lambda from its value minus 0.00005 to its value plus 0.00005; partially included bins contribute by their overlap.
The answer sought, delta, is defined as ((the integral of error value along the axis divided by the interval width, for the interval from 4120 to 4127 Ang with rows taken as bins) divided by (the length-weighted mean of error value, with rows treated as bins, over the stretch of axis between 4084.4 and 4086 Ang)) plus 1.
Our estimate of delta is 1.95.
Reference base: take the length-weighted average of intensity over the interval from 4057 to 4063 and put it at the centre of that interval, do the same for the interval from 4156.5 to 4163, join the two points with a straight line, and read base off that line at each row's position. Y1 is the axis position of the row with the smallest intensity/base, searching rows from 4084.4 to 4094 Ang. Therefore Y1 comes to 4092.41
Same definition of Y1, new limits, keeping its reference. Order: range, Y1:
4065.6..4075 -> 4068.92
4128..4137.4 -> 4130.28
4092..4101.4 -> 4098.07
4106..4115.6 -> 4106.57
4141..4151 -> 4150.30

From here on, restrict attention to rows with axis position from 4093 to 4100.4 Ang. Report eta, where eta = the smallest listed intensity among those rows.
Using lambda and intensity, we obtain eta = 6.151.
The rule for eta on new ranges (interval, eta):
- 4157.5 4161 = 10.15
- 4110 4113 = 7.953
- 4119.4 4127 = 7.098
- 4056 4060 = 8.227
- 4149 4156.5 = 7.99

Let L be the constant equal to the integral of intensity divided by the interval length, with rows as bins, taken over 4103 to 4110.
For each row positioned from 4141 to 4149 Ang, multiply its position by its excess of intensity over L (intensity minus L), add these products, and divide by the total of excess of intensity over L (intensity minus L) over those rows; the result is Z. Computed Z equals 4145.9 Ang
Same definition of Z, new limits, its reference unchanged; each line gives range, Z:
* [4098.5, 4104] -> 4100.7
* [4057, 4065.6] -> 4062.0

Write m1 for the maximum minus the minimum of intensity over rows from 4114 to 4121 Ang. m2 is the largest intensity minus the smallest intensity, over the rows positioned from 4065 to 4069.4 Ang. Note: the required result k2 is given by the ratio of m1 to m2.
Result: 0.56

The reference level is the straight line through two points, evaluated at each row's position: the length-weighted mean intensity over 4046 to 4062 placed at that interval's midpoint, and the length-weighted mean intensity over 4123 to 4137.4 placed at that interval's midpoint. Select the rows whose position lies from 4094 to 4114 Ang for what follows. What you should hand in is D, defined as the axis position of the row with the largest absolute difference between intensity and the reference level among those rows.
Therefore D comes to 4105.63 Ang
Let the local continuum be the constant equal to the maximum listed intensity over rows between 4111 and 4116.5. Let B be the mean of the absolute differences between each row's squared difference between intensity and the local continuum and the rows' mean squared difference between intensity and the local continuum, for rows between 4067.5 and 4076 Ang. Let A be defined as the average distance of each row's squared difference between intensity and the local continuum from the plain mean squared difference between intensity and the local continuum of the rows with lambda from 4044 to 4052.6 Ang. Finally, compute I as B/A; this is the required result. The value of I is 0.8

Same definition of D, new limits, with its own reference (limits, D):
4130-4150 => 4130.28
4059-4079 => 4078.30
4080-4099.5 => 4098.07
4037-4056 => 4052.10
